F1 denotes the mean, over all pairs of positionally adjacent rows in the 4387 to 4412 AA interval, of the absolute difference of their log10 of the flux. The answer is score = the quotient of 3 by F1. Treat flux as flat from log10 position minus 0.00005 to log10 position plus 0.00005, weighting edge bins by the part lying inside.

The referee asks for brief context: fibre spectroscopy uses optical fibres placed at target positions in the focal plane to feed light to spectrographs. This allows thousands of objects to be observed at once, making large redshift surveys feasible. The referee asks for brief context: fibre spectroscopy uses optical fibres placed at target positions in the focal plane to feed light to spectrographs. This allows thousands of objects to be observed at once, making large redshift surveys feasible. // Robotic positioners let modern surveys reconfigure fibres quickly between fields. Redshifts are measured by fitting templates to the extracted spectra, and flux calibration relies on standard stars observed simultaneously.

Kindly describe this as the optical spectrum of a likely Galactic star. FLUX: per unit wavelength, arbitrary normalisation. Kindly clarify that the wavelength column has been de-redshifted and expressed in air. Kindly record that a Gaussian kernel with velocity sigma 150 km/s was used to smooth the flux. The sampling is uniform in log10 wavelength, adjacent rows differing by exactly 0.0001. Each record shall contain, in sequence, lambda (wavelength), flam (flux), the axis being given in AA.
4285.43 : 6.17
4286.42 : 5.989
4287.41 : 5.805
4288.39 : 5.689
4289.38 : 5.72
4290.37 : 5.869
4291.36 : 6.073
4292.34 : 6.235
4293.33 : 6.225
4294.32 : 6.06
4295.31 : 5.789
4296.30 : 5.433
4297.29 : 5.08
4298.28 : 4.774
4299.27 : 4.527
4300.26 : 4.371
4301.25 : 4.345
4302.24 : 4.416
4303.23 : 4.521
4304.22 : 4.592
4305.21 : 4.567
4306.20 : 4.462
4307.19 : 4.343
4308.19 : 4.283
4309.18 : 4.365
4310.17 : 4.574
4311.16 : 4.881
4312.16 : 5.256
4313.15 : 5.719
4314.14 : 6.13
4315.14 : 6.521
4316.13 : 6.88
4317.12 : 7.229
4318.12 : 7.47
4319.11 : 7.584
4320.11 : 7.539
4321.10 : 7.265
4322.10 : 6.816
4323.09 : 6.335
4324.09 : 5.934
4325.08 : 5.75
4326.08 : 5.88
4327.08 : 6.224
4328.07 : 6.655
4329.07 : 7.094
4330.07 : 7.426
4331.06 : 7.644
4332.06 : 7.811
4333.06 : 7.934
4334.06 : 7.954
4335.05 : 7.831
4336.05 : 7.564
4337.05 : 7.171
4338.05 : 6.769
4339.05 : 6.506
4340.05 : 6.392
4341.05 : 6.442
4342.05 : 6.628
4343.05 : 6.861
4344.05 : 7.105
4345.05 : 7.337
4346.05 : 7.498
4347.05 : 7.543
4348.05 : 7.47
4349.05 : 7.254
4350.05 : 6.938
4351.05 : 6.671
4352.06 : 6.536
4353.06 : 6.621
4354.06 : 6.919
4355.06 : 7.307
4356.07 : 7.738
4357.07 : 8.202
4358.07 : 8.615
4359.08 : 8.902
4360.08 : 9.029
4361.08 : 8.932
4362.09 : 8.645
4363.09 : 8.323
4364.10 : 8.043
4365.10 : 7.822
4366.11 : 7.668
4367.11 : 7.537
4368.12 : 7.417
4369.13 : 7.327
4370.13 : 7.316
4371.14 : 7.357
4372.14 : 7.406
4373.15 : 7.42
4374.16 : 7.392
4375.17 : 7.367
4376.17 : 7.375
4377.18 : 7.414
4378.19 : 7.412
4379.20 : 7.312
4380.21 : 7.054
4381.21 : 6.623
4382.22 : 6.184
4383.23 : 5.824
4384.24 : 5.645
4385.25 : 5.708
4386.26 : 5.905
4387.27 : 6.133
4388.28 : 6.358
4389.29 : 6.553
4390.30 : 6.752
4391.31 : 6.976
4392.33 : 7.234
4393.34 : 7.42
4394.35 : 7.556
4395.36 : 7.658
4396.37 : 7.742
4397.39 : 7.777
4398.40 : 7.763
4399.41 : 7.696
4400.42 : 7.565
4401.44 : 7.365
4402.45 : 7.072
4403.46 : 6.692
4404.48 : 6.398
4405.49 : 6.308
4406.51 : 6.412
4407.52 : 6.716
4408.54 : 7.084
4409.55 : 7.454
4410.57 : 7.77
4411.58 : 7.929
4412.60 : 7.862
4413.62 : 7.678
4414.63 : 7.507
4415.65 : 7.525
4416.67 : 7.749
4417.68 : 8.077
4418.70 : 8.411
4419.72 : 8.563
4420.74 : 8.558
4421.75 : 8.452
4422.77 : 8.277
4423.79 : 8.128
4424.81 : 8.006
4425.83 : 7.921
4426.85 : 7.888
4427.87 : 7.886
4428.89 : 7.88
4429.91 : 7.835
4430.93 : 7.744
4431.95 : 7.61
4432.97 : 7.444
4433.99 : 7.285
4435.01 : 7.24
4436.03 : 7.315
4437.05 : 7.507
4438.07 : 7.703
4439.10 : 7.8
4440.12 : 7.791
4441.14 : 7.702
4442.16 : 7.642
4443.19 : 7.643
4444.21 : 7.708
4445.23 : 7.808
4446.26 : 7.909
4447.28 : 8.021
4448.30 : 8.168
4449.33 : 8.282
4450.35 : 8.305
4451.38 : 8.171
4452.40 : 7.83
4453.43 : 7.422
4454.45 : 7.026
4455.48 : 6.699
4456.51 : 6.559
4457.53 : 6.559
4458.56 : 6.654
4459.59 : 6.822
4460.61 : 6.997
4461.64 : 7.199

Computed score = 245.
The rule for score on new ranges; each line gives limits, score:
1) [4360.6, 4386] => 324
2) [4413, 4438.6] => 432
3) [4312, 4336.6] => 163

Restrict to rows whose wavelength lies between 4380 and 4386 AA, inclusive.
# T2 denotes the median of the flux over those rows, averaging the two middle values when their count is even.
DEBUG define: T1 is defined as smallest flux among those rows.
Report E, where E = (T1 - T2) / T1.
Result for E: -0.064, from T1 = 5.645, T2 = 6.0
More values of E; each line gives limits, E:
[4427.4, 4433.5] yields -0.046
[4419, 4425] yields -0.045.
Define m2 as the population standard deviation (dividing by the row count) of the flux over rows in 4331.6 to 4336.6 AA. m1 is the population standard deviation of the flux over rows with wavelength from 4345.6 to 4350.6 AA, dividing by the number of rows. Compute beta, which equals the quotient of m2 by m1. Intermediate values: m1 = 0.22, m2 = 0.14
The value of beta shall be 0.6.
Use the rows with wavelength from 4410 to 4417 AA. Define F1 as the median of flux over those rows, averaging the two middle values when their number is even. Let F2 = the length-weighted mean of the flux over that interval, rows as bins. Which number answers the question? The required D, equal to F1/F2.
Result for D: 1.006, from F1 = 7.7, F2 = 7.71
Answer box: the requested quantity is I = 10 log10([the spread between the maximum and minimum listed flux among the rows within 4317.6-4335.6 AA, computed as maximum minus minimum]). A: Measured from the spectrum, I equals 3.4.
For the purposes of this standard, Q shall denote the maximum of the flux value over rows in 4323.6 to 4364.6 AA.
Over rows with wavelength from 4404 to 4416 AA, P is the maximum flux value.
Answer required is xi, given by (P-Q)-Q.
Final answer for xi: -10.1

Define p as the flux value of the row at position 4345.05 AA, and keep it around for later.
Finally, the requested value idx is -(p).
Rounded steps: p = 7.337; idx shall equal -7.34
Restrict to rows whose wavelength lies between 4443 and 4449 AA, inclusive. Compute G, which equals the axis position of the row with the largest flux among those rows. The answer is 4448.30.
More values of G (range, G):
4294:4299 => 4294.32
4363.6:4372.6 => 4364.10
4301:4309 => 4304.22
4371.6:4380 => 4373.15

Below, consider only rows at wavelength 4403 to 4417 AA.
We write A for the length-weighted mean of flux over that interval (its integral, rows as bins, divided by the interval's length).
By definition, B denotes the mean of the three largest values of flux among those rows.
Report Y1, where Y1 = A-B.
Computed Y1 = -0.64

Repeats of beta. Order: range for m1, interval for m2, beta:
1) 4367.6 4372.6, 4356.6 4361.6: 7.4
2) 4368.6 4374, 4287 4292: 3.3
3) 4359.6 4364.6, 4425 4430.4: 0.1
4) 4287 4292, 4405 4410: 3.1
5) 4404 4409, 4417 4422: 0.6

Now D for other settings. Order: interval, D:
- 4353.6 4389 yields 1.005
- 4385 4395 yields 0.993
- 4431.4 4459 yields 1.012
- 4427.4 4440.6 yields 1.011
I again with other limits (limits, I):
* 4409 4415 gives -3.2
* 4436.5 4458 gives 2.4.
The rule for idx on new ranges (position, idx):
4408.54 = -7.08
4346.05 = -7.50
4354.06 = -6.92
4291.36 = -6.07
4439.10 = -7.80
